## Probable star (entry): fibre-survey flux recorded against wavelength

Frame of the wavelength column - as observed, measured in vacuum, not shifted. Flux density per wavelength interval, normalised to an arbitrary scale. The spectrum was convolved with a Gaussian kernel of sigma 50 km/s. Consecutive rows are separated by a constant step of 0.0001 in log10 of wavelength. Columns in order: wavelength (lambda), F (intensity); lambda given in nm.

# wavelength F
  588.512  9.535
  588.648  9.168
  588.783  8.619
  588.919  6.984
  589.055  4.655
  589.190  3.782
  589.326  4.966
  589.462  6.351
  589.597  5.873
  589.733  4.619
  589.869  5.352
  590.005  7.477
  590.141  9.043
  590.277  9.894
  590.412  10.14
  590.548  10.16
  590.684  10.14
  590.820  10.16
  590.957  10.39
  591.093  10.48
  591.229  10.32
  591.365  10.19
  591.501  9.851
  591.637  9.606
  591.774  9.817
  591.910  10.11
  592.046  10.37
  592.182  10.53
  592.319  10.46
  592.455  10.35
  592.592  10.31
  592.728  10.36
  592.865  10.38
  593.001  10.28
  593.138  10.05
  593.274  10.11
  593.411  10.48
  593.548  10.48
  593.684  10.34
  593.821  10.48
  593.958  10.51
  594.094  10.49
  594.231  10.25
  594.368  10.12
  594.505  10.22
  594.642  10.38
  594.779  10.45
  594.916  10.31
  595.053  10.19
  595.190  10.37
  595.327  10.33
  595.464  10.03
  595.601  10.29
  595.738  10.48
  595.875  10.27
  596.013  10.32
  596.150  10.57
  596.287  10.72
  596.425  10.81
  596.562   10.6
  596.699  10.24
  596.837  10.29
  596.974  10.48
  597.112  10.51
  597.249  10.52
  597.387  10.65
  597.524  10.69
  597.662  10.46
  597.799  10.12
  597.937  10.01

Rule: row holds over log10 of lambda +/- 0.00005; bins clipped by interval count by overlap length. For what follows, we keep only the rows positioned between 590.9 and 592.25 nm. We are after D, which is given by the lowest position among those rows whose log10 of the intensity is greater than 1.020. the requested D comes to 591.093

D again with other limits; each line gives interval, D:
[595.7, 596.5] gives 595.738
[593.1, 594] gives 593.411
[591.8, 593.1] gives 592.182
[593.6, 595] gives 593.821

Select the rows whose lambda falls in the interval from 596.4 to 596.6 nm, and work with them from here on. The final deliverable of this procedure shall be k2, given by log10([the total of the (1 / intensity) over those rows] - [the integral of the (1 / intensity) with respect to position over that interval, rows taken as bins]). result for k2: -0.774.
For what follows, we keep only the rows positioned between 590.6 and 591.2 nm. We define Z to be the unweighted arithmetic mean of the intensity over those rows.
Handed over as 10.3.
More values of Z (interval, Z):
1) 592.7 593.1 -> 10.3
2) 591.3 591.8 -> 9.9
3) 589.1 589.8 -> 5.1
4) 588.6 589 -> 8.3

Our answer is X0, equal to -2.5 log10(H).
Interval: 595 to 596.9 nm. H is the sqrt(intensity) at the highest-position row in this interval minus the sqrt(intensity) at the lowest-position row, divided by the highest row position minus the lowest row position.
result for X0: 5.1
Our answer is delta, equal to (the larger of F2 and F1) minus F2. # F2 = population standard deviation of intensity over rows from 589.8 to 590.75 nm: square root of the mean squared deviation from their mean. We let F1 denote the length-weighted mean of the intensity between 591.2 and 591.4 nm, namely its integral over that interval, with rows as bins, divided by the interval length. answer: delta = 8.6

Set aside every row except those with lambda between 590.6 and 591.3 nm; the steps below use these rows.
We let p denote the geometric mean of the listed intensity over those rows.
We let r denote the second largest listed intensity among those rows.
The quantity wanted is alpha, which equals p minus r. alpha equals -0.09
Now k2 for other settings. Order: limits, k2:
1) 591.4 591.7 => -0.757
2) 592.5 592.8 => -0.784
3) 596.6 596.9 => -0.781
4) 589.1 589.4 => -0.401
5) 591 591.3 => -0.787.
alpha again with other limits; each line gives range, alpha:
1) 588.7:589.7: -1.28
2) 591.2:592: -0.21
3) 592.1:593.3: -0.15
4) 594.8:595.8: -0.09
